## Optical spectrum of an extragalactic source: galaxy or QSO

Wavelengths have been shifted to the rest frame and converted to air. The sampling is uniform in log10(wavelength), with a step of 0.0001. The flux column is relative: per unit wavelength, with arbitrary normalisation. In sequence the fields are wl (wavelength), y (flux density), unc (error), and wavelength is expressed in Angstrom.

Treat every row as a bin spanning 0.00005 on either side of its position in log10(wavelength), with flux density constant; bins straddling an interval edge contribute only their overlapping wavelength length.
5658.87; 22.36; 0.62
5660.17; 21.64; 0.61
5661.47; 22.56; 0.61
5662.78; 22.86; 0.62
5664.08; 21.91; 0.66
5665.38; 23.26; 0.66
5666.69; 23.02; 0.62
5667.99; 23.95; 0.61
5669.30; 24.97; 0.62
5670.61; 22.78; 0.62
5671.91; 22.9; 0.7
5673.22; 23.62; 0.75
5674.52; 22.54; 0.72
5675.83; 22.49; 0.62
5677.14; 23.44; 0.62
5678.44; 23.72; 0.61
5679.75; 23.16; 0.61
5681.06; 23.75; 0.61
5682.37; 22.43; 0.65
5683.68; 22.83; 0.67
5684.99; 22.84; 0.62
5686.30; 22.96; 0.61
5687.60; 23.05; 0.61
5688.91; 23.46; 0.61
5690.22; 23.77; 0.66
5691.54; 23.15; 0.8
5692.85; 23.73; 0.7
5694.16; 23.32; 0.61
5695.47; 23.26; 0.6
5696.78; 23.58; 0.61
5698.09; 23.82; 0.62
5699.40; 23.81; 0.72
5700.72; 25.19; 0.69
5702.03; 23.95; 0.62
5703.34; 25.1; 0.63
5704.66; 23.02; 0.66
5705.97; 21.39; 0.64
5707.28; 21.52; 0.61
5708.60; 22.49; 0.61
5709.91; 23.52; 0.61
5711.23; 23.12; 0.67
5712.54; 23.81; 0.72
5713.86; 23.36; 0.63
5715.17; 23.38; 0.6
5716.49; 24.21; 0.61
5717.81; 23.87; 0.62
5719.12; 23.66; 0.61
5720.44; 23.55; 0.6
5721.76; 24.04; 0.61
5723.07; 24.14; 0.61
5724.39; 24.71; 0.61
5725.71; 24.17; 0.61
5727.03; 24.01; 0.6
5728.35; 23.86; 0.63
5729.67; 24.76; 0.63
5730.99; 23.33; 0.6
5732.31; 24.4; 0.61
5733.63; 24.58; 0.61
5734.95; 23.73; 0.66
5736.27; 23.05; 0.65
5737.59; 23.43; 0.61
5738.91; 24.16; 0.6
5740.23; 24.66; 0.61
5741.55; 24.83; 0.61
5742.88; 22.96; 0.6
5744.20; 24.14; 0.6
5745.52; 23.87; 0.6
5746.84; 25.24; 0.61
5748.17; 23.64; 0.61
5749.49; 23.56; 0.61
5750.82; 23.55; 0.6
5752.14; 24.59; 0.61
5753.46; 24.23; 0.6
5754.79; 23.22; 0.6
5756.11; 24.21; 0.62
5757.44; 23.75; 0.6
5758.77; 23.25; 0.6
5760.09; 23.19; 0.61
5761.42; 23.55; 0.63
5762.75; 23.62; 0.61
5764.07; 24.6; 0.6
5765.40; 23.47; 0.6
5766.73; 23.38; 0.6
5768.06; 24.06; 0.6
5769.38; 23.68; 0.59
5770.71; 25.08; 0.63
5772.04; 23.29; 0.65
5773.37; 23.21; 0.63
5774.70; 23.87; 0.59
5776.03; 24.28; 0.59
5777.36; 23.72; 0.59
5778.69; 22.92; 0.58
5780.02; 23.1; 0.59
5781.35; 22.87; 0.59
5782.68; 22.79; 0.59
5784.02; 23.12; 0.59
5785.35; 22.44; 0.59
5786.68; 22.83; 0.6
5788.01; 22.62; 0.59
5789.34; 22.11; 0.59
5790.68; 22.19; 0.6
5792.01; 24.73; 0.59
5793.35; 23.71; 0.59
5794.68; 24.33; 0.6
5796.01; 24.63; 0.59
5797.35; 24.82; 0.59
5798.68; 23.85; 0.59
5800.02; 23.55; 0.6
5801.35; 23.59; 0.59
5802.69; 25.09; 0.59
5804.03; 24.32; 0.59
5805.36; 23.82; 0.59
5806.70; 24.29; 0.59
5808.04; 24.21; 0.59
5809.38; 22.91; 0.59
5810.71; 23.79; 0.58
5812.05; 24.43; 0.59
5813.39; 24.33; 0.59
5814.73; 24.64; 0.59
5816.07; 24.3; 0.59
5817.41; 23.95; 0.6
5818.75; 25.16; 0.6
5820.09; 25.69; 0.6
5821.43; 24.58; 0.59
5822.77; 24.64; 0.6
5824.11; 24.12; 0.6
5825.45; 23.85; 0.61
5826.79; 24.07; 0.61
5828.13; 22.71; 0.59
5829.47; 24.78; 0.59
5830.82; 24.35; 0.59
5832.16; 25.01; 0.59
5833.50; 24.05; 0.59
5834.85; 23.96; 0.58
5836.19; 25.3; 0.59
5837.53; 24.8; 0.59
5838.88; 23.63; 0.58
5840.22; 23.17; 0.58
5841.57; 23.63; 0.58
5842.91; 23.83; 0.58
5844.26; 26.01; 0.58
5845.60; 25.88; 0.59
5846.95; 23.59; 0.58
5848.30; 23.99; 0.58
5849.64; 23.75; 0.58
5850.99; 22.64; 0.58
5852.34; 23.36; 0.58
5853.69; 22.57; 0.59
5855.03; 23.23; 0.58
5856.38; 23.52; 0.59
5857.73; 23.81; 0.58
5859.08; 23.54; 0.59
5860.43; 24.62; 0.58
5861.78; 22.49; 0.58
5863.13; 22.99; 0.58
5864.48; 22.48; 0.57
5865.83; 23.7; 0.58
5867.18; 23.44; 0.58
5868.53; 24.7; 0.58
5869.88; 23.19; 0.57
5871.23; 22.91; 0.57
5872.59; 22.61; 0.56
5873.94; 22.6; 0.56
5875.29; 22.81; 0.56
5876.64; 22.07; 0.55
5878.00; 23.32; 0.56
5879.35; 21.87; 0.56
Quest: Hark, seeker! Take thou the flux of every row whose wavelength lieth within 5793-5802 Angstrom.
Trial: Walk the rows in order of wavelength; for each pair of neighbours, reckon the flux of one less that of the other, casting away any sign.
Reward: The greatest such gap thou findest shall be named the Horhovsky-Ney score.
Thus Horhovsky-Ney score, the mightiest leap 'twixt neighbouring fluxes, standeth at 1.0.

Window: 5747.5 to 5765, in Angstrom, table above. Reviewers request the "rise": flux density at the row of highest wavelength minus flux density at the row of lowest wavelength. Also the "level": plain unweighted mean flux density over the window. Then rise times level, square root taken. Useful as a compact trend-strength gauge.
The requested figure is 4.8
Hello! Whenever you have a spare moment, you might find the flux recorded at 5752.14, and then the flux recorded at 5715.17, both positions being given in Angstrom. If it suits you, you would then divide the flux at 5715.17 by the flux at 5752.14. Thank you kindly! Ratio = 0.95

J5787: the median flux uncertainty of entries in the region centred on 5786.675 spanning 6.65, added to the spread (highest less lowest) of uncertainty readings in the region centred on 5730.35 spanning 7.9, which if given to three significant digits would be 0.620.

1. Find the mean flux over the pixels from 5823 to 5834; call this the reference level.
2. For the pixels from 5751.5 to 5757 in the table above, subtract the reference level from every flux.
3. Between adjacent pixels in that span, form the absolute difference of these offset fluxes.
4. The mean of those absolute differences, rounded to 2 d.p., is 0.79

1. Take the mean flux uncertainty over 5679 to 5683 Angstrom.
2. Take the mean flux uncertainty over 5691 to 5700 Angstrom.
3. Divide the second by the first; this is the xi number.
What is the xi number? 1.068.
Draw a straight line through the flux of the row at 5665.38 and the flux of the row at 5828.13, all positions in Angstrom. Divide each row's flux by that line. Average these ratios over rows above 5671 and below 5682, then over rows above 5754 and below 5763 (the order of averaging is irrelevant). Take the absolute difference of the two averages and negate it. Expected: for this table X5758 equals -0.027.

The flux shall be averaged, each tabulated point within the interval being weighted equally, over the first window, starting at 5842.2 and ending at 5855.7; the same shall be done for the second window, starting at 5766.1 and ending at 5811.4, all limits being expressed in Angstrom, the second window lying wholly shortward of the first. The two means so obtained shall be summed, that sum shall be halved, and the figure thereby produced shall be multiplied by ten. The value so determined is 238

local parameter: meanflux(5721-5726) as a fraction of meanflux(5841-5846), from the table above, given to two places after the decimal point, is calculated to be 0.98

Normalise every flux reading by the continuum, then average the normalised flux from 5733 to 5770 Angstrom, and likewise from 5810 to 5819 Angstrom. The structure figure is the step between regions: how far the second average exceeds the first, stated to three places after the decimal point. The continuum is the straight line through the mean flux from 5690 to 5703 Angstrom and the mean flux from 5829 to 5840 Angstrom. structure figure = 0.007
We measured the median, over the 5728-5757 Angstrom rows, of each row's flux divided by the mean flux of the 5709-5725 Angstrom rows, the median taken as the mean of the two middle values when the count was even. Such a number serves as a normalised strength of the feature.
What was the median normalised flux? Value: 1.01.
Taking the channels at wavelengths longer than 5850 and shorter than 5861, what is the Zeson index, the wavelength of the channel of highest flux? 5860.43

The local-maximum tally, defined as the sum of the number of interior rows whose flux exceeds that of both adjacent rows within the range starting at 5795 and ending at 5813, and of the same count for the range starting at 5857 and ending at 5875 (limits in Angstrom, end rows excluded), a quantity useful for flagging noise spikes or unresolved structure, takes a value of 7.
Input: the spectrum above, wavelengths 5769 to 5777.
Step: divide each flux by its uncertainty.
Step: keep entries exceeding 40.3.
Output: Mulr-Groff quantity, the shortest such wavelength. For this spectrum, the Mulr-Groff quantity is 5774.70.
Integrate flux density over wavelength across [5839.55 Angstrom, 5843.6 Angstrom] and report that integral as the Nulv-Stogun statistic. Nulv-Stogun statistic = 95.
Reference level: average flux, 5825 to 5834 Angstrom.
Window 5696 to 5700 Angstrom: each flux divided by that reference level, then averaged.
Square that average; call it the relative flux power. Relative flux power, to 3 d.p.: 0.969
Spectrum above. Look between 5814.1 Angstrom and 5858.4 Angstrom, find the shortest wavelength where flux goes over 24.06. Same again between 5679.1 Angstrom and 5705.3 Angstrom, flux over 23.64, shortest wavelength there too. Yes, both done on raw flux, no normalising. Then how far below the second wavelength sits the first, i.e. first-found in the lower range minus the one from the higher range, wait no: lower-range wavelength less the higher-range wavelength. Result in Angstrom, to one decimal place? -133.7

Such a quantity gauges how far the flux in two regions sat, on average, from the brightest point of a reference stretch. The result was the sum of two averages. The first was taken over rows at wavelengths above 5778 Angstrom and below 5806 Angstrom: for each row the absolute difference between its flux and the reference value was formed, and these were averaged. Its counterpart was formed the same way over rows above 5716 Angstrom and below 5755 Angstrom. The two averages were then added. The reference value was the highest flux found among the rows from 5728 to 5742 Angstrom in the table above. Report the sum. 2.2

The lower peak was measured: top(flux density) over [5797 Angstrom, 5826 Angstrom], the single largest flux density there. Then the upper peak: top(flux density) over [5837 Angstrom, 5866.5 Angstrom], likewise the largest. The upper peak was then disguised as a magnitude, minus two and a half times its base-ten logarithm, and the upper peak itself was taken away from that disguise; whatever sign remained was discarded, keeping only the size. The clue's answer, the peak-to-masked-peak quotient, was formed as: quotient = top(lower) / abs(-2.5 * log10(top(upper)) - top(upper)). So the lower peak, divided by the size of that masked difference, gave 0.869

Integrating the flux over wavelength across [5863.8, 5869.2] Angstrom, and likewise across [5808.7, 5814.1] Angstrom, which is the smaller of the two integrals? 127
